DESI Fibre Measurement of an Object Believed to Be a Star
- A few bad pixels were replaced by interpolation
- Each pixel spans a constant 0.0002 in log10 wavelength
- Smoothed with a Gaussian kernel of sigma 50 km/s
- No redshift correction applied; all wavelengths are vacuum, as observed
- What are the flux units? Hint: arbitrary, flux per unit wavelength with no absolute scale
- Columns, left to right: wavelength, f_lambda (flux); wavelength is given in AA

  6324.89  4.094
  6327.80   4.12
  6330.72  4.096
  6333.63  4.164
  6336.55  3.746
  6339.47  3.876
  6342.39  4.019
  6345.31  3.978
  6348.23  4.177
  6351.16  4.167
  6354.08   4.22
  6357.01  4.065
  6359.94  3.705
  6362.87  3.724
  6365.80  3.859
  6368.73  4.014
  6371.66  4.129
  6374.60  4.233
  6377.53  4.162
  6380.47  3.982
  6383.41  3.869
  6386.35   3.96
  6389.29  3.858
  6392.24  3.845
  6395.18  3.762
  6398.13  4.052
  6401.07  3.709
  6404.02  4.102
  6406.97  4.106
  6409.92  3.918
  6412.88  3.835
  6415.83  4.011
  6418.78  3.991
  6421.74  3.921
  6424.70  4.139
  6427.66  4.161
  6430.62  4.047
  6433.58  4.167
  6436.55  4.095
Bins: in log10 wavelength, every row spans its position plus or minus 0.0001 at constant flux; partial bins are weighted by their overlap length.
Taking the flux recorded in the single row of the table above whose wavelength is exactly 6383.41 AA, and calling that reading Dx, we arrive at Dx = 3.869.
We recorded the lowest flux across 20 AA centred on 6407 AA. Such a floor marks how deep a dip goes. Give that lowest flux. 3.709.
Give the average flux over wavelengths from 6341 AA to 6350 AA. 4.06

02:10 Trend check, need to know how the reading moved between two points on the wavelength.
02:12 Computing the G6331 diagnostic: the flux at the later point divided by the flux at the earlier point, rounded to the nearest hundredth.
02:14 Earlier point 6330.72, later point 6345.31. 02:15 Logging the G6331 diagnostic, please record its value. 0.97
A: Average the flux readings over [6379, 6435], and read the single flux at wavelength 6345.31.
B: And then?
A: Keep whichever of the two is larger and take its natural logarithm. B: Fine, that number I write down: 1.38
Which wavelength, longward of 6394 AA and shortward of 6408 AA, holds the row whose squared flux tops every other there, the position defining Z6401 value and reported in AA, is 6406.97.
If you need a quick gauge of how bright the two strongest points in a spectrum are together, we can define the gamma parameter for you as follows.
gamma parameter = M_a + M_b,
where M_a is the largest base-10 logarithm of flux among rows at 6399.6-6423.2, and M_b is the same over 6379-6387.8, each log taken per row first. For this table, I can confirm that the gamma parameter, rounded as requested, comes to 1.21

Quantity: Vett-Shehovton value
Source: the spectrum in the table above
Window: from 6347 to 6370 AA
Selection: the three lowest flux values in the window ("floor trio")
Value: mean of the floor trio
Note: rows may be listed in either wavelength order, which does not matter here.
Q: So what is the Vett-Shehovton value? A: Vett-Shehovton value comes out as 3.76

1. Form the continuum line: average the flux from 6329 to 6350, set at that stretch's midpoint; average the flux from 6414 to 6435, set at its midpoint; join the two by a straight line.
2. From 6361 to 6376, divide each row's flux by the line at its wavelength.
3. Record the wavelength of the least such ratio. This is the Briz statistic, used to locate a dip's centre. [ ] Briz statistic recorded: 6362.87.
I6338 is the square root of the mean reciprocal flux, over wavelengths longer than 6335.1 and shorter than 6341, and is 0.512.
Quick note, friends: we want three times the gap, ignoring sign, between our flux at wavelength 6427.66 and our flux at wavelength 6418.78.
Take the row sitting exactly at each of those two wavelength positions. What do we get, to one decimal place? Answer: 0.5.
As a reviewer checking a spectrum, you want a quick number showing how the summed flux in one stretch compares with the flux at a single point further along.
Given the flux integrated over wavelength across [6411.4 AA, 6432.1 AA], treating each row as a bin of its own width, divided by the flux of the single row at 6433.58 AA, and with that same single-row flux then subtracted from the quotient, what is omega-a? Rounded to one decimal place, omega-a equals 15.8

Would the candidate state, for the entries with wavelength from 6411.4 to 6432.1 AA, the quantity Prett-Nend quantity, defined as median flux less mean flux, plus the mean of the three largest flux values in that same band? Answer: 4.11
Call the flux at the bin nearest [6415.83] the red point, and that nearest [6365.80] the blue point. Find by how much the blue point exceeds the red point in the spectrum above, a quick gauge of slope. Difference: -0.15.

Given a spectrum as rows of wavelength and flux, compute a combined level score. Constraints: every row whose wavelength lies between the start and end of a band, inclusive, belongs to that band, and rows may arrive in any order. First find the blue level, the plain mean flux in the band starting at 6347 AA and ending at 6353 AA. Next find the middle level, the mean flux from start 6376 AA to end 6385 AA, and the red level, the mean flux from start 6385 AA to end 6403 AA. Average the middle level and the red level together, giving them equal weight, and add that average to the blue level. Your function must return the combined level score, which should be 8.11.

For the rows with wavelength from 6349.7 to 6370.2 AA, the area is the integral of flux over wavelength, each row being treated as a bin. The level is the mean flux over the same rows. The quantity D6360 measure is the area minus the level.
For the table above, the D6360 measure 77.3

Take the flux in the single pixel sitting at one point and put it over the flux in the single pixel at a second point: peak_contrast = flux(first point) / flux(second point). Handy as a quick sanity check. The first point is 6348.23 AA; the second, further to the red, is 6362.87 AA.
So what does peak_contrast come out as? 1.12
